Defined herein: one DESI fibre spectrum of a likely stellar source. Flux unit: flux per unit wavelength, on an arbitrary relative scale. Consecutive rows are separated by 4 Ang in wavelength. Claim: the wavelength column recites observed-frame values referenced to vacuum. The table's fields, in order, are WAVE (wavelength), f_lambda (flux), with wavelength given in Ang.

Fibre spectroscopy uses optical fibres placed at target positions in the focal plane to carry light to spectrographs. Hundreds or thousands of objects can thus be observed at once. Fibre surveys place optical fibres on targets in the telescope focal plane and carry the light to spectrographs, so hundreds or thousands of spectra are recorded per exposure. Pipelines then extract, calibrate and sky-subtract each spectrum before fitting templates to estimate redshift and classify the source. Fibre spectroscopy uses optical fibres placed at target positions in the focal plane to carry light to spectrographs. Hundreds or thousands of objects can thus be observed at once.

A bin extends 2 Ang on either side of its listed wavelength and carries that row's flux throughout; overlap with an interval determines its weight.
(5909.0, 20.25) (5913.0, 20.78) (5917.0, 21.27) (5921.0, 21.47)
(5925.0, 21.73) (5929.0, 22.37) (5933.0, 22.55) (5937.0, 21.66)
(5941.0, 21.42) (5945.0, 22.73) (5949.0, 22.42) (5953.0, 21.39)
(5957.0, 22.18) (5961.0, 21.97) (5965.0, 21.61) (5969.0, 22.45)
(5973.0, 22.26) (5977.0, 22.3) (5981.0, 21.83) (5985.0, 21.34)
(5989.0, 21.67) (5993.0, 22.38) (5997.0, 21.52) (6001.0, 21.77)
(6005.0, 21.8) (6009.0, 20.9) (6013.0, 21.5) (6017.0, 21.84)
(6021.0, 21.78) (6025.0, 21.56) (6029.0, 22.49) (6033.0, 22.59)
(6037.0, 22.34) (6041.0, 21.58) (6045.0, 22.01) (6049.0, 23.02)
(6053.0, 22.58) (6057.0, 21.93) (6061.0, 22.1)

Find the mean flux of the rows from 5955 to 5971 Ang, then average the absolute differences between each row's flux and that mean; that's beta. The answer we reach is 0.26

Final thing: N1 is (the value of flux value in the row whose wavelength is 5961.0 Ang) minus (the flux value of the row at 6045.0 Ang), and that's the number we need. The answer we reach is 0.0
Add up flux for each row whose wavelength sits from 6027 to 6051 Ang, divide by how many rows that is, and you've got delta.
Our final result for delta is 22.3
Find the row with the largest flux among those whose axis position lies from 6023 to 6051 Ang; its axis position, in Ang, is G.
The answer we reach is 6049.0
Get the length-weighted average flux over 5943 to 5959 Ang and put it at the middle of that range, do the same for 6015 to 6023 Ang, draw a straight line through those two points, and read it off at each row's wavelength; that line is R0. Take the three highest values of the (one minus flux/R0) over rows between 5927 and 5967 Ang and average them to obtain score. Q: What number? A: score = 0.033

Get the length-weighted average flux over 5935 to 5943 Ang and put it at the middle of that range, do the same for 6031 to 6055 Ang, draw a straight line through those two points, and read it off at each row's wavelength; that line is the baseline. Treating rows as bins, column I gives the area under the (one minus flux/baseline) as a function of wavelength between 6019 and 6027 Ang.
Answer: 0.19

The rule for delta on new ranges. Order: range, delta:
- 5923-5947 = 22.1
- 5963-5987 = 22.0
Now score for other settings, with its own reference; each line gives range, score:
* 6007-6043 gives 0.023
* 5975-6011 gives 0.031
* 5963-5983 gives 0.007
